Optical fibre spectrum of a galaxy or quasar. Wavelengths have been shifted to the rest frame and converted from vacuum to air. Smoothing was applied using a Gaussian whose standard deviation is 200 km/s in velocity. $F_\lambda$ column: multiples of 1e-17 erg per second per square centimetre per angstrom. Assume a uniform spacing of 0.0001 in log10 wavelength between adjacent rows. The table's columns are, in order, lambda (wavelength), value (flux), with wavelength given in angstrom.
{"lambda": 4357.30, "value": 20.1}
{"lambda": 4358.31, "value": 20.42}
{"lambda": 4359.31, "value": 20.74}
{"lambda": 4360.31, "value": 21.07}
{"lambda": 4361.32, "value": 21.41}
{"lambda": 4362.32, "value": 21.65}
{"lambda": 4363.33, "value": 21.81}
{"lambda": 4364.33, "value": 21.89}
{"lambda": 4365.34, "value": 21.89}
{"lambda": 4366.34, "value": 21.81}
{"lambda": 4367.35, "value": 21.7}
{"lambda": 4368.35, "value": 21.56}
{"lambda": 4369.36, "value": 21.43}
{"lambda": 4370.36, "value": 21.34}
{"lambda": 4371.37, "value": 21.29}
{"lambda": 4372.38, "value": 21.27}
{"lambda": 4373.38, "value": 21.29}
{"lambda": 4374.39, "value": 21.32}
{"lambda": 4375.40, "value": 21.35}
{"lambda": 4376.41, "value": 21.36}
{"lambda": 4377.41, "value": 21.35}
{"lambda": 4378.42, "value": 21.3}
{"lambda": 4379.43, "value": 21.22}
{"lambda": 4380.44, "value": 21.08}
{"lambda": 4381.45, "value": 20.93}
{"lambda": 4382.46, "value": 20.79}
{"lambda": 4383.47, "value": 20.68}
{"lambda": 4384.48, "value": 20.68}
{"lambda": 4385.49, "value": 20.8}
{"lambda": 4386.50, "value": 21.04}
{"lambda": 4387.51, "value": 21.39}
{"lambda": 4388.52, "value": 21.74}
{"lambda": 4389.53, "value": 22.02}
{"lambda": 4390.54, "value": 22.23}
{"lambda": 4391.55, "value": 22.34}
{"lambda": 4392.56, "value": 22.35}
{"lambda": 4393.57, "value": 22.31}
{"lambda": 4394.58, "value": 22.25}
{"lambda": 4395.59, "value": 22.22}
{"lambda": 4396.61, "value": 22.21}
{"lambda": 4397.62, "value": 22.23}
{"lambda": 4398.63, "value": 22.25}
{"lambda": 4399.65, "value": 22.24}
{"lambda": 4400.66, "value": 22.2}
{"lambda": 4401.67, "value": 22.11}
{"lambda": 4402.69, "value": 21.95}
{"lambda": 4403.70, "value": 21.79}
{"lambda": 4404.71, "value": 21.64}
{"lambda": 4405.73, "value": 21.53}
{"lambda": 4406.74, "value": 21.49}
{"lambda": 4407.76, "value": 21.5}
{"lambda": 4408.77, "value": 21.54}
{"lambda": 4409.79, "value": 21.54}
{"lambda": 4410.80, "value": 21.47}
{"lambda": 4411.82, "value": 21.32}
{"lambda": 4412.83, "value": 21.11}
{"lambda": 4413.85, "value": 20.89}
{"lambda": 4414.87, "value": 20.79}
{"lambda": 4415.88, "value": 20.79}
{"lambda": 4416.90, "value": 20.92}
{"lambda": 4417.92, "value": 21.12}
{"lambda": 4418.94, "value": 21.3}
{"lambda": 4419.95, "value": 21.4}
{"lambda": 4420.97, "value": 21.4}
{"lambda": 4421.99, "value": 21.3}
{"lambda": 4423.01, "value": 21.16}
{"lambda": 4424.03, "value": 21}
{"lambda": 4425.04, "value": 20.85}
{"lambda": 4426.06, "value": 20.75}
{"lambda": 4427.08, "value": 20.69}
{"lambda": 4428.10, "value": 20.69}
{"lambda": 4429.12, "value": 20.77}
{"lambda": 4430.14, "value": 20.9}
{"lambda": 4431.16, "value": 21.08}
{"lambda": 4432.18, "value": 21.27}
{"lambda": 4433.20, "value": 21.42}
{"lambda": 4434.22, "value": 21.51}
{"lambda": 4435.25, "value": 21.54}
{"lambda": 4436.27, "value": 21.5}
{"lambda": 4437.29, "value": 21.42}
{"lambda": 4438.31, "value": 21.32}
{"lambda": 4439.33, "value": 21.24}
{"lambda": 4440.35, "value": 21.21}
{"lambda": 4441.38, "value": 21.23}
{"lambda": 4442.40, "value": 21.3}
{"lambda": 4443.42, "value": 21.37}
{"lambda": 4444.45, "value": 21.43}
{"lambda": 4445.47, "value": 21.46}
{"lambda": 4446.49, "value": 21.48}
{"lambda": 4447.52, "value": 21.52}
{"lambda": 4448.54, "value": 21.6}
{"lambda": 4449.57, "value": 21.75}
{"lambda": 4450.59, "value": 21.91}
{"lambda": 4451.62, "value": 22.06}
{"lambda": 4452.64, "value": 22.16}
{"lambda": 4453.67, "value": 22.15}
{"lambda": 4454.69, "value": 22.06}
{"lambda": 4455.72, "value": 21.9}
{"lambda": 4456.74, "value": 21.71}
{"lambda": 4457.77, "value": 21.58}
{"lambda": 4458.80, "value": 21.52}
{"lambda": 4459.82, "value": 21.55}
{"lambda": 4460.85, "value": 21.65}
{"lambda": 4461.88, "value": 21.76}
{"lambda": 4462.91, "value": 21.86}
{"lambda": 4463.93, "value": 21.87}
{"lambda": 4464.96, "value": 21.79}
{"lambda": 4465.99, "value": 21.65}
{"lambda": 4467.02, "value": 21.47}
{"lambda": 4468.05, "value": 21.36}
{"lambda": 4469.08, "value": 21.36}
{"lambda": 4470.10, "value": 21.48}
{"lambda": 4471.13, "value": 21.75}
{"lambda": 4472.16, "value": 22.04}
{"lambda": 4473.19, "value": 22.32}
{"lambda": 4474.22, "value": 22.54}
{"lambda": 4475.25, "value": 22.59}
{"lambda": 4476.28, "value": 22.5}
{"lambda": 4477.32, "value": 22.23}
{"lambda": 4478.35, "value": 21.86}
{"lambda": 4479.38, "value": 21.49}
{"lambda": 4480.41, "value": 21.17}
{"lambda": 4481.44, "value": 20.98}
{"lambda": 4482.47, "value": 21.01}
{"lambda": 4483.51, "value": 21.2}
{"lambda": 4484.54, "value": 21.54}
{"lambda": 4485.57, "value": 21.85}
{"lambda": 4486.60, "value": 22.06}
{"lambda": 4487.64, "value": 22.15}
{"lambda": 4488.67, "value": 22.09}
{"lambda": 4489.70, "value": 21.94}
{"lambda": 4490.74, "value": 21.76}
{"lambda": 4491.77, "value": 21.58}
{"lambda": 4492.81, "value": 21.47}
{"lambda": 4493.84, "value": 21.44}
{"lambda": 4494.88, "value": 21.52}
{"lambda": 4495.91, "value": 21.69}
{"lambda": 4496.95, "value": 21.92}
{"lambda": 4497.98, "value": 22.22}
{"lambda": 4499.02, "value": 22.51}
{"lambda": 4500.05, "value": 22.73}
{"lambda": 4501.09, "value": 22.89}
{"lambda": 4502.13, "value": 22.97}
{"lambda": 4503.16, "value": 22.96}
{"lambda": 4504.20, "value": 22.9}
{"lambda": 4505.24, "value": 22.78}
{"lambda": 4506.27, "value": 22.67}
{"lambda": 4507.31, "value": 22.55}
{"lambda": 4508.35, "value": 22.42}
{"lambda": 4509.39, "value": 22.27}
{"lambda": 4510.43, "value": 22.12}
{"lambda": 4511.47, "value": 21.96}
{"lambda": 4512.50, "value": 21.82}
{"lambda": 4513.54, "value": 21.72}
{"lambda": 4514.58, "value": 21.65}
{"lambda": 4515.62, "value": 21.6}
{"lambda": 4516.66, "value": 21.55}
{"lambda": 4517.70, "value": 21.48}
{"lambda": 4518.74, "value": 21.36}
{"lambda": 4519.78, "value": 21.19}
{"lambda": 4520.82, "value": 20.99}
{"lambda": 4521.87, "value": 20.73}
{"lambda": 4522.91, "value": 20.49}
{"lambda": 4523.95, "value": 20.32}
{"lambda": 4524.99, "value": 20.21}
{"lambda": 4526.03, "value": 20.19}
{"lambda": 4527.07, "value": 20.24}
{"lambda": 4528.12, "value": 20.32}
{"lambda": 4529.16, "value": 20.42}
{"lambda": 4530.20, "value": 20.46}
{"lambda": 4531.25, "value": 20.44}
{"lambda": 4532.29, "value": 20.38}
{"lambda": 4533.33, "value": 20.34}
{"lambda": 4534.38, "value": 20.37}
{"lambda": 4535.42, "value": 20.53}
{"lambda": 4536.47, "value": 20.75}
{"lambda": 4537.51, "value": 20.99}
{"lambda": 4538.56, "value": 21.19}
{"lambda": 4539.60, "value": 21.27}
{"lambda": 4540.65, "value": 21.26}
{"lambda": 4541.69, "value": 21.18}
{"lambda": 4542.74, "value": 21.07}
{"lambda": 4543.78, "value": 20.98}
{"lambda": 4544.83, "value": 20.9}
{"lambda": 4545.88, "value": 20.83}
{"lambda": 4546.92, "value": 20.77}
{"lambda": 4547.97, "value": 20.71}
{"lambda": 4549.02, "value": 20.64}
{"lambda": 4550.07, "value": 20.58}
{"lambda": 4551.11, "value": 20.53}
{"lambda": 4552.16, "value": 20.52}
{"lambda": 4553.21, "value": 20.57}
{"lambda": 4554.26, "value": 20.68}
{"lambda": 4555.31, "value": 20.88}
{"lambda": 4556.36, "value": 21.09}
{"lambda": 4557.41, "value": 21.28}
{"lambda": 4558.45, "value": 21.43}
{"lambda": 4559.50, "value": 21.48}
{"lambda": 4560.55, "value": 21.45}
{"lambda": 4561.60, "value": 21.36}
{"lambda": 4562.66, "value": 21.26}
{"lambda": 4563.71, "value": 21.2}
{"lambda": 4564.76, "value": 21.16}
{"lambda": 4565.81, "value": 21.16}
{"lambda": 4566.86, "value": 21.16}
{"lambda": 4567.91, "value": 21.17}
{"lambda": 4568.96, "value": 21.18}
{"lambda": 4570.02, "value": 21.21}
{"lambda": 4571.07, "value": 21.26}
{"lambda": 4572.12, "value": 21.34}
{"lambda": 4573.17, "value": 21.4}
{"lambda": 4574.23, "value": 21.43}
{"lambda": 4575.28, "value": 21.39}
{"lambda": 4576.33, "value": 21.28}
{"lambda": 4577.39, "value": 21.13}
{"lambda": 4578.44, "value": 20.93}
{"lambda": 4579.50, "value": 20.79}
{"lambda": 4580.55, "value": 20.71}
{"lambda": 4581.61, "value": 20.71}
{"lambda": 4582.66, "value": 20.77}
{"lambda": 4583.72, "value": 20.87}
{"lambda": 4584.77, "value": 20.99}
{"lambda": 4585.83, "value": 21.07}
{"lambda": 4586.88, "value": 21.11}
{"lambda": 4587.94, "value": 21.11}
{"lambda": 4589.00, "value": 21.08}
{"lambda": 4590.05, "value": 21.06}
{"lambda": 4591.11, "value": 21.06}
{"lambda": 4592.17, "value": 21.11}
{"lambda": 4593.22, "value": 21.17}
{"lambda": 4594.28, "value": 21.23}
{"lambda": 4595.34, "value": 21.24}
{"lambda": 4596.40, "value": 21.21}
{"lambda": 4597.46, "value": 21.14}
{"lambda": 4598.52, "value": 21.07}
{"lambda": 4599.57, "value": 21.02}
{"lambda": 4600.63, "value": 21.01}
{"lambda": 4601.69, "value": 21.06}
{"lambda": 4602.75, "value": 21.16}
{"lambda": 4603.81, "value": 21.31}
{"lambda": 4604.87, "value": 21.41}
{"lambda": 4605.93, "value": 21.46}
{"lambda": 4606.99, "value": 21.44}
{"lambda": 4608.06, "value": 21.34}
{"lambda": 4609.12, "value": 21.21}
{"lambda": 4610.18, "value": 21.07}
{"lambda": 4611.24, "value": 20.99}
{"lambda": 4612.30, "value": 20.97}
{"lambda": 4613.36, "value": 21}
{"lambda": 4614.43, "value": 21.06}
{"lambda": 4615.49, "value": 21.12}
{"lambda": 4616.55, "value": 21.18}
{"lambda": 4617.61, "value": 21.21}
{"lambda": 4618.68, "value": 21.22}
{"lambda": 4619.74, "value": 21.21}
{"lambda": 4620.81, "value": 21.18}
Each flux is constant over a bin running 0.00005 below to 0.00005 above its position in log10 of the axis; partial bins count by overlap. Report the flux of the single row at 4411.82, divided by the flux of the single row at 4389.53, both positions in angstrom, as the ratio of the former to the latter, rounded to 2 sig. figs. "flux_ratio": 0.97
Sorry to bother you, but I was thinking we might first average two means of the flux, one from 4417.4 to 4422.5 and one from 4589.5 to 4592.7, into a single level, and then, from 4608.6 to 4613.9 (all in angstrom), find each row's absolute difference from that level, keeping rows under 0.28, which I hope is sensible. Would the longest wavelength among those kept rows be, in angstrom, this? 4613.36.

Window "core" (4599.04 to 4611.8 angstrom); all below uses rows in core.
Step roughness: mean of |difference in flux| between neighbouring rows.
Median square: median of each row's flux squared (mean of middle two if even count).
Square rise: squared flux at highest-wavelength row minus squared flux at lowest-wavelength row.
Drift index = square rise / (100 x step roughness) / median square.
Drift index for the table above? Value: 0.000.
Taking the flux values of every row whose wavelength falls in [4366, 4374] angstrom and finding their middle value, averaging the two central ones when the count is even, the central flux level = 21.4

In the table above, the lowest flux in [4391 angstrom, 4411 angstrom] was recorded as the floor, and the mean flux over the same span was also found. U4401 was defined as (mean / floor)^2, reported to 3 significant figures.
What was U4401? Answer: 1.05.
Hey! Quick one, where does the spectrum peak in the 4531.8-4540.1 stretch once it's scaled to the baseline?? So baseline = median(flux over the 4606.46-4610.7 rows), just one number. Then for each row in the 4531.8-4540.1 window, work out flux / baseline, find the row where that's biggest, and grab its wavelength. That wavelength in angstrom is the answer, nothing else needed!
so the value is 4539.60 angstrom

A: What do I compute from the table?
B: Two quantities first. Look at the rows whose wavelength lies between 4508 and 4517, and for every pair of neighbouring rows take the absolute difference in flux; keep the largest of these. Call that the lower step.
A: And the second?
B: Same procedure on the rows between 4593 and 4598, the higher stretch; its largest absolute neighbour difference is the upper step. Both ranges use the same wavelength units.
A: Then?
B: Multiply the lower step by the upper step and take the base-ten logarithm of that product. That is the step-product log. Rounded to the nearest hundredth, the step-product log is -1.95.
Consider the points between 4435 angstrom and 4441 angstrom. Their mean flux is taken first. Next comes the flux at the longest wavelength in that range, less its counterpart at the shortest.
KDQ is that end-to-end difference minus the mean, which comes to -21.7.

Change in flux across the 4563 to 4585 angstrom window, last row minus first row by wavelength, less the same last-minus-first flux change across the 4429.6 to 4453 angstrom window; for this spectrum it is -1.5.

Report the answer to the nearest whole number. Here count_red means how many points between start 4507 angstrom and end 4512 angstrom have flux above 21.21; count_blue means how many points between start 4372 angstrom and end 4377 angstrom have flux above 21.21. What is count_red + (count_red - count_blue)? 5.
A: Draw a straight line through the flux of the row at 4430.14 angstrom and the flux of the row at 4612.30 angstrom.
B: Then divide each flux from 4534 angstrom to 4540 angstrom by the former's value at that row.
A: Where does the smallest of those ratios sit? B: 4534.38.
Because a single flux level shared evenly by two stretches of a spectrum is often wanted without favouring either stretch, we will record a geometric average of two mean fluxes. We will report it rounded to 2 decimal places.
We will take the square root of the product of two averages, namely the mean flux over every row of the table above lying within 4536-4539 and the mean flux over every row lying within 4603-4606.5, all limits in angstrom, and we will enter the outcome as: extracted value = 21.18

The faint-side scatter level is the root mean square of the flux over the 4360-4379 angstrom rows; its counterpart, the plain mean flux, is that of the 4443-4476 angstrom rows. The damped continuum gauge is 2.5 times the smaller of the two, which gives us 53.7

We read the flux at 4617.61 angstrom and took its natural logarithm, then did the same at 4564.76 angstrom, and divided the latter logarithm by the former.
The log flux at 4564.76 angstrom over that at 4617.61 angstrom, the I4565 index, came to 1.00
